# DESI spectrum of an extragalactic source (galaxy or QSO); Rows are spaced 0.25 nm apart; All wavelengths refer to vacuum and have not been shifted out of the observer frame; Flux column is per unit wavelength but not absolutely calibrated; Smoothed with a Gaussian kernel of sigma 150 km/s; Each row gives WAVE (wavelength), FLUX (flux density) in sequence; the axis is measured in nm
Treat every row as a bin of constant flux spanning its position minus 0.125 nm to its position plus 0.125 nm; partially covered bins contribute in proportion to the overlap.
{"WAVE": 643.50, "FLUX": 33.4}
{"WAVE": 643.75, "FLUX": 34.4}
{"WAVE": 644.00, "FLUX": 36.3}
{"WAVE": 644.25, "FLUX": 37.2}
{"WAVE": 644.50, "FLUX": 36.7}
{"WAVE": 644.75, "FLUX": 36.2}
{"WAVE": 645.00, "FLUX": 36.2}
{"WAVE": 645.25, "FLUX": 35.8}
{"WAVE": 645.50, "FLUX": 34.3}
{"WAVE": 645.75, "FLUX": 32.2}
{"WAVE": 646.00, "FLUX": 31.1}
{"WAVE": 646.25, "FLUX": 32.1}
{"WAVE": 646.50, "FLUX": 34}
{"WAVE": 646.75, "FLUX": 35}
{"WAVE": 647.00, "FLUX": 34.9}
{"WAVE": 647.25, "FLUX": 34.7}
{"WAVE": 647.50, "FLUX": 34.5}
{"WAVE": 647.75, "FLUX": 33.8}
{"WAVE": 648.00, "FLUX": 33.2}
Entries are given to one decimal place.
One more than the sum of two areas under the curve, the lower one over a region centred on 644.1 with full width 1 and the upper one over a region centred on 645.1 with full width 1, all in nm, 72.8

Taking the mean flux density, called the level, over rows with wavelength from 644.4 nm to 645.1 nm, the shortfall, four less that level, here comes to -32.4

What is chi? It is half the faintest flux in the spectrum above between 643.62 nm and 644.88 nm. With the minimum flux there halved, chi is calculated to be 17.2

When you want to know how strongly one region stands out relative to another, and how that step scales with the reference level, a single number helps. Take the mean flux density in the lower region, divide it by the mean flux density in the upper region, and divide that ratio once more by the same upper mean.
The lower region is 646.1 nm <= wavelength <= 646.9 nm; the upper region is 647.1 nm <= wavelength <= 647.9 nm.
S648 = 0.0286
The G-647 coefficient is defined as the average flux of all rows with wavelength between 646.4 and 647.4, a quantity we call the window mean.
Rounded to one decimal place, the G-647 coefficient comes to 34.7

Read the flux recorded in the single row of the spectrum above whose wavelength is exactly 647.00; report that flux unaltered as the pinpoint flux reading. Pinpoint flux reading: 34.9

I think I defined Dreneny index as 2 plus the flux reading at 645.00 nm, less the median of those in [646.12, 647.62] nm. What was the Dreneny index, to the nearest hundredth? 3.60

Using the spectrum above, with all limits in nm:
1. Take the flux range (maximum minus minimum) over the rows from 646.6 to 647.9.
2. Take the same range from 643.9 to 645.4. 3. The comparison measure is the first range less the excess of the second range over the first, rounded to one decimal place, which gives 1.0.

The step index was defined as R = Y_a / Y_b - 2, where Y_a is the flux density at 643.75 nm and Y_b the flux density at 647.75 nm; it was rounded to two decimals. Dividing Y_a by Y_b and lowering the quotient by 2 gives -0.98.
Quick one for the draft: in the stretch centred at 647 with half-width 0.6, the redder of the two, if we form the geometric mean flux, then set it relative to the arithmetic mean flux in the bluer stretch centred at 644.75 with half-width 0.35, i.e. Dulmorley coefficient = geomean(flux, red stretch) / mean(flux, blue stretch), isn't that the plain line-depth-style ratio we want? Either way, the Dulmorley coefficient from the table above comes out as 0.952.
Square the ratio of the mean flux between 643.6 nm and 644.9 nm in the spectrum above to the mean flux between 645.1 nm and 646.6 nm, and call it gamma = 1.18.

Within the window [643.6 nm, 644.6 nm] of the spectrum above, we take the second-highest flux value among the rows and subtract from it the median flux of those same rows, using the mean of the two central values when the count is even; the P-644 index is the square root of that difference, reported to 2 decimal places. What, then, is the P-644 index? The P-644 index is 0.45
